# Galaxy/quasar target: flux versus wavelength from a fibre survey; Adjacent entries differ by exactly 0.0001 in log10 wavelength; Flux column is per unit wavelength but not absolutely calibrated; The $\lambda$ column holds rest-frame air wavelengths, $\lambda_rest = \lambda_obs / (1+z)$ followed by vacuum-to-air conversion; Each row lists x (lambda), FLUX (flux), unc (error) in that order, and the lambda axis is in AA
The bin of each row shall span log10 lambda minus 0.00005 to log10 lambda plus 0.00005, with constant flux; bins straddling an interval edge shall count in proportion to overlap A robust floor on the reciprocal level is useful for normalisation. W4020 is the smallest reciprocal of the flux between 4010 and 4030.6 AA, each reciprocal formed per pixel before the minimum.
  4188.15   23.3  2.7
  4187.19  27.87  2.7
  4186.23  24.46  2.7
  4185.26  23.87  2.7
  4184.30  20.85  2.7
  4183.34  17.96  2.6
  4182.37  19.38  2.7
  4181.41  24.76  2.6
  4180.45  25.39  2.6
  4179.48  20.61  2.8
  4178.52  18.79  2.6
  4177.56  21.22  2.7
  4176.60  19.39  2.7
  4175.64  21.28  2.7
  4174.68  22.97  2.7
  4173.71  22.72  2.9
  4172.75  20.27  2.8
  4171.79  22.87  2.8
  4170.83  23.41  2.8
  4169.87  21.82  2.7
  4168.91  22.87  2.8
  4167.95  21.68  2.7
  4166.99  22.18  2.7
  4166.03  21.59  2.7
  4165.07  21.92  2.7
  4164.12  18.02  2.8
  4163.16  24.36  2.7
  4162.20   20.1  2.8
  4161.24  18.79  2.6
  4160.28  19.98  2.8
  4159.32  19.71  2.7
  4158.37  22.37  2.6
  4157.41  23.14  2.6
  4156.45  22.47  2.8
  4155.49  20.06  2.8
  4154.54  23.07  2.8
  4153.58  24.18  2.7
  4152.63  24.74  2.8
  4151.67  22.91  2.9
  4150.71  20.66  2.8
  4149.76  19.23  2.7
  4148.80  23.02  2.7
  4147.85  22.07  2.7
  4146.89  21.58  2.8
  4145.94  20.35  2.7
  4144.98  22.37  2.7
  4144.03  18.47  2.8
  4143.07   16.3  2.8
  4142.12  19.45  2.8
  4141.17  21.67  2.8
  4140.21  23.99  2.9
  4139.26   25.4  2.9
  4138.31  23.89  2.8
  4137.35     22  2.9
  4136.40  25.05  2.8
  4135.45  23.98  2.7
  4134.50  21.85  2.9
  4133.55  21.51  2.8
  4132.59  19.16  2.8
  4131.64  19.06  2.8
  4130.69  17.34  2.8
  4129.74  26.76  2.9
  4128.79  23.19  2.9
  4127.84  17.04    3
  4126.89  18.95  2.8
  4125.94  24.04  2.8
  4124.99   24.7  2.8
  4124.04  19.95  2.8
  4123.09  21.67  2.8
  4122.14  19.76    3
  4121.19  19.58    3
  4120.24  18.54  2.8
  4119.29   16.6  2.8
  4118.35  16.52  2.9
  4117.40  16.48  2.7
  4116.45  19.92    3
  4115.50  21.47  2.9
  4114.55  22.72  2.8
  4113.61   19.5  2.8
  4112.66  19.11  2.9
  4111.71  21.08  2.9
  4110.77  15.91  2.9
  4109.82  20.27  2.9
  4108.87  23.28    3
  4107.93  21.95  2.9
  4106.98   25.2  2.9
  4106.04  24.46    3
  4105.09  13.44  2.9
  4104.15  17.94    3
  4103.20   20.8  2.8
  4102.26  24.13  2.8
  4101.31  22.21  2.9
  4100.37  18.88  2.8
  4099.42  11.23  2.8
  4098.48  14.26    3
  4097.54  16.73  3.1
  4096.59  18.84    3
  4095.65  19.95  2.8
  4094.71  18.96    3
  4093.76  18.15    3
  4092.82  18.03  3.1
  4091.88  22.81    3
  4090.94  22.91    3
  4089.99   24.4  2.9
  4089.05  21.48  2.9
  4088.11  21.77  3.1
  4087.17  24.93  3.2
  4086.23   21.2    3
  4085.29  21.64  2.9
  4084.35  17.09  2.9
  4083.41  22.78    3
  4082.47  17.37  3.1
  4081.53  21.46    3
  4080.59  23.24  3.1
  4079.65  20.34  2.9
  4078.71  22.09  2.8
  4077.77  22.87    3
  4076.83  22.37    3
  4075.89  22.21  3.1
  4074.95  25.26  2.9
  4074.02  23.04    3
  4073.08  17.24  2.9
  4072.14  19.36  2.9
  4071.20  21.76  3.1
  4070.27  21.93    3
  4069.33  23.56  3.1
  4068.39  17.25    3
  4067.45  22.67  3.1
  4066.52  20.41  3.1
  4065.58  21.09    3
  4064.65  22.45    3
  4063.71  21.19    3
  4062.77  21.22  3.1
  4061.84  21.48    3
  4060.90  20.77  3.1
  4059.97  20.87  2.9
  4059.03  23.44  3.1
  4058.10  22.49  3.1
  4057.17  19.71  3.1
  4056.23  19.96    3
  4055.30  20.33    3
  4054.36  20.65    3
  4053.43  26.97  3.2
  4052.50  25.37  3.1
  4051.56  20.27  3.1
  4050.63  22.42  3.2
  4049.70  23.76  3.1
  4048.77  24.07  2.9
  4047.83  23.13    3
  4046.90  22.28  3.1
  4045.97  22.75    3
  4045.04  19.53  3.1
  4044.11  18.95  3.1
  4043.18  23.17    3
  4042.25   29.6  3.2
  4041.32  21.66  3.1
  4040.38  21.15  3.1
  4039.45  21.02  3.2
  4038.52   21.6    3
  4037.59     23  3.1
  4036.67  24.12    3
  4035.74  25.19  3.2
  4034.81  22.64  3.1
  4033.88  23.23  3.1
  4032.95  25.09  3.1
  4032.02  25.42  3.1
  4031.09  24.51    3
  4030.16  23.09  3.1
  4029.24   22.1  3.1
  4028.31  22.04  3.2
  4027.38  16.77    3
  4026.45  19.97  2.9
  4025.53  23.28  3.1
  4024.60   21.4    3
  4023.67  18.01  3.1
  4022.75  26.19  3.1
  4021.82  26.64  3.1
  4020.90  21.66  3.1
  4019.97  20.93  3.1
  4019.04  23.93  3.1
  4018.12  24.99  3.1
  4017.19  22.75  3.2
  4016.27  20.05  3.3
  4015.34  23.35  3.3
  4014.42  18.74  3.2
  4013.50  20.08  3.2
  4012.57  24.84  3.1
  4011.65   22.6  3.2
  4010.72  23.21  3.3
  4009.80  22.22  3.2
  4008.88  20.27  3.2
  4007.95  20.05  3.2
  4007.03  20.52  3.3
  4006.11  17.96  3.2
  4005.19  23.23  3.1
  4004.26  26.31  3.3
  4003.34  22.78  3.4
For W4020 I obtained 0.0375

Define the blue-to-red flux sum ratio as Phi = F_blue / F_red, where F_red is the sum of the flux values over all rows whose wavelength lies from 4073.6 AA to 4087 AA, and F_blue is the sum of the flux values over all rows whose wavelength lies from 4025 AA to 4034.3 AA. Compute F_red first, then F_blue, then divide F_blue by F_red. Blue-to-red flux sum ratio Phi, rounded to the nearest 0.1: 0.7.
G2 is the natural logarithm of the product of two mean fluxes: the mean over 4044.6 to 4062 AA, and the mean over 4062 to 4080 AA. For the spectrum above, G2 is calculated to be 6.16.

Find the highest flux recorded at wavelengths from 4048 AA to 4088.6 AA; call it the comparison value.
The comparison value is 26.97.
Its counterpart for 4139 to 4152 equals 25.4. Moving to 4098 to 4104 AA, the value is 24.13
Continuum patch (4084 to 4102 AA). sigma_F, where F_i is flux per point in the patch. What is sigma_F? 3.4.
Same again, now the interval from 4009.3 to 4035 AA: 2.4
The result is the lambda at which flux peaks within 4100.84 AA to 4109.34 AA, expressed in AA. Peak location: 4106.98 AA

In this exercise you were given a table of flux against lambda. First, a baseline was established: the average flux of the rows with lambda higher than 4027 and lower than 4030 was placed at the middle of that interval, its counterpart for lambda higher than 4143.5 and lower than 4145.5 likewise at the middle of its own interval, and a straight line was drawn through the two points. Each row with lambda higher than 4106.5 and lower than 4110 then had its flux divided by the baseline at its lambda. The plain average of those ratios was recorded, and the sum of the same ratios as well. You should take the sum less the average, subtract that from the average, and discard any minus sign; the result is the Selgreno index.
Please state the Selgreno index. 2.2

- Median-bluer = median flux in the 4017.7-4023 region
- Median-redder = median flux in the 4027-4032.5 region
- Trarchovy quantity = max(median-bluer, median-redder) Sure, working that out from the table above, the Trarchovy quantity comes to 24.5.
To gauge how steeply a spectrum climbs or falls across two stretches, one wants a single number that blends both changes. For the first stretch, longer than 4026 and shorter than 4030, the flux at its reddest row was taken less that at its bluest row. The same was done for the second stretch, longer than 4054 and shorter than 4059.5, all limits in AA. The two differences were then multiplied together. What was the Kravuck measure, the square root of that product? 2.4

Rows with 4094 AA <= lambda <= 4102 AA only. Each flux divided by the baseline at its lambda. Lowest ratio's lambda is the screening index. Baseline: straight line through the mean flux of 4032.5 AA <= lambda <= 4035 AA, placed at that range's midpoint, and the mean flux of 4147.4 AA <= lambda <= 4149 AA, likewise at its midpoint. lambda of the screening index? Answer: 4099.42 AA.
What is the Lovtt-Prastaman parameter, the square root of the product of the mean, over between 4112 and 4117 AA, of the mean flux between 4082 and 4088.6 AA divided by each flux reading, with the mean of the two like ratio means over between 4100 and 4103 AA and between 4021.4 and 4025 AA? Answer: 0.99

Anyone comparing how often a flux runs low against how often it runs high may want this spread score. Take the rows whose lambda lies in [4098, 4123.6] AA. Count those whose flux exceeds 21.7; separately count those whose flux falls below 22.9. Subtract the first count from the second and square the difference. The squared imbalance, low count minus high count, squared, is 256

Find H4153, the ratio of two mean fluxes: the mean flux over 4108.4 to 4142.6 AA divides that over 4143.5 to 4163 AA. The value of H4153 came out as 1.03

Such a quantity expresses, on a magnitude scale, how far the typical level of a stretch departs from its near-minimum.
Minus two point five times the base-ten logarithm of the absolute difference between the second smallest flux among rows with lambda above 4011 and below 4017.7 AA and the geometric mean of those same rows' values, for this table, -0.53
